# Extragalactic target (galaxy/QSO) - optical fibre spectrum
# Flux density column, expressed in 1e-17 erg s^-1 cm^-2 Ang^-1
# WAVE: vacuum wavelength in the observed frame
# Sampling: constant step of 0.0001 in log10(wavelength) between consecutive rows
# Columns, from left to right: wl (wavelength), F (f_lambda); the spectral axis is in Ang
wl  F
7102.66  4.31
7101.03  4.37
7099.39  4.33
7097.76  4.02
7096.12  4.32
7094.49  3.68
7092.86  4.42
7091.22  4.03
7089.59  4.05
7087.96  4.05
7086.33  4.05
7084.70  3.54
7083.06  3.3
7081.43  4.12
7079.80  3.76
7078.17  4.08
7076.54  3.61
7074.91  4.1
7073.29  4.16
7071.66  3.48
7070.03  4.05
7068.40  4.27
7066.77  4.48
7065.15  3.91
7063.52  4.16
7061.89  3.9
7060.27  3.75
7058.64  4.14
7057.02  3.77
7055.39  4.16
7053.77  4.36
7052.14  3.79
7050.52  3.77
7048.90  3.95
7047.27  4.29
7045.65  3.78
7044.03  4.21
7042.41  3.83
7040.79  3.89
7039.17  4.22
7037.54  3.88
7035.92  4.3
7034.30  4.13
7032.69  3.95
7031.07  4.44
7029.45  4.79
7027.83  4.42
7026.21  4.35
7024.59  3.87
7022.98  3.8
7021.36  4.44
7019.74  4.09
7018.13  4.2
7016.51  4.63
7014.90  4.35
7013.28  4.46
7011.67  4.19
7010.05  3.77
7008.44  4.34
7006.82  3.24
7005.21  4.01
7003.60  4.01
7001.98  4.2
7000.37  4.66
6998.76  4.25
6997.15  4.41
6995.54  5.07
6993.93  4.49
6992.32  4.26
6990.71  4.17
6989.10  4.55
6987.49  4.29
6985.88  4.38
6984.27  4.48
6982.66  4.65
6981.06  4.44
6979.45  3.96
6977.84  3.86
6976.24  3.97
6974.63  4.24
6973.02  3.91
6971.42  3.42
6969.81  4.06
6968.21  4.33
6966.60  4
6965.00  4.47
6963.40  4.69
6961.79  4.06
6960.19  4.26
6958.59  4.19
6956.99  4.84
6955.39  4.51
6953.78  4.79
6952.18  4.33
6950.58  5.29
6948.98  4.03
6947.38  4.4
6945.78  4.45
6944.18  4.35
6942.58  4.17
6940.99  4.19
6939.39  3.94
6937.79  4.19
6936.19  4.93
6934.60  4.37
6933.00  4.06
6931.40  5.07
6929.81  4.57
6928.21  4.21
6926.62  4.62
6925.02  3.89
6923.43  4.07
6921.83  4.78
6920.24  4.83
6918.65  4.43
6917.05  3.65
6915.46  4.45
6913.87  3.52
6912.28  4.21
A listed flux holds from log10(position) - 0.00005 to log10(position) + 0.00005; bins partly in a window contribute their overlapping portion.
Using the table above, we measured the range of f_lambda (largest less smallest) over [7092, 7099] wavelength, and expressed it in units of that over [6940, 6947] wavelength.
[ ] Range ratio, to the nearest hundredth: 2.64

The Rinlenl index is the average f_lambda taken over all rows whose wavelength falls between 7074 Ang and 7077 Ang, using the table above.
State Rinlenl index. 3.9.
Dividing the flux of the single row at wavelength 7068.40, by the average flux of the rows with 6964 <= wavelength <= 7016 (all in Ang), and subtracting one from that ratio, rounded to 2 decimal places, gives 0.01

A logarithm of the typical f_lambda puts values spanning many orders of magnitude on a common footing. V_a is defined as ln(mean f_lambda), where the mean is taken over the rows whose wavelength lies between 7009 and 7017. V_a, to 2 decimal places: 1.45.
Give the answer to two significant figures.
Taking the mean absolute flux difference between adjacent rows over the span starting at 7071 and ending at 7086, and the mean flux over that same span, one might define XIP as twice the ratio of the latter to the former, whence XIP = 18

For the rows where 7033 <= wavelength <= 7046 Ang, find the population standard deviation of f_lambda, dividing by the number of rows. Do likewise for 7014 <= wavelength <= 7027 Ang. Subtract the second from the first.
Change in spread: -0.07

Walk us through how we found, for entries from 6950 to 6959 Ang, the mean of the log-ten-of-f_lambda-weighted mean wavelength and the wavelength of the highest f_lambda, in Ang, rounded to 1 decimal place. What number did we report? 6952.5 Ang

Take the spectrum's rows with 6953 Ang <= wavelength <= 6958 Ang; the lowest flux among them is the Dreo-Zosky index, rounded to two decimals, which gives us 4.51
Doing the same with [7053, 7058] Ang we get 3.77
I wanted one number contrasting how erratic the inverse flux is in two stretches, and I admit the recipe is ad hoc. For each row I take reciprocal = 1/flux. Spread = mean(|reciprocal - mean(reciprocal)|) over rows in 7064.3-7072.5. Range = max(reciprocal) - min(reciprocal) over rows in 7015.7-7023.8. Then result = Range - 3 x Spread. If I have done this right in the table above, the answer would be -0.006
